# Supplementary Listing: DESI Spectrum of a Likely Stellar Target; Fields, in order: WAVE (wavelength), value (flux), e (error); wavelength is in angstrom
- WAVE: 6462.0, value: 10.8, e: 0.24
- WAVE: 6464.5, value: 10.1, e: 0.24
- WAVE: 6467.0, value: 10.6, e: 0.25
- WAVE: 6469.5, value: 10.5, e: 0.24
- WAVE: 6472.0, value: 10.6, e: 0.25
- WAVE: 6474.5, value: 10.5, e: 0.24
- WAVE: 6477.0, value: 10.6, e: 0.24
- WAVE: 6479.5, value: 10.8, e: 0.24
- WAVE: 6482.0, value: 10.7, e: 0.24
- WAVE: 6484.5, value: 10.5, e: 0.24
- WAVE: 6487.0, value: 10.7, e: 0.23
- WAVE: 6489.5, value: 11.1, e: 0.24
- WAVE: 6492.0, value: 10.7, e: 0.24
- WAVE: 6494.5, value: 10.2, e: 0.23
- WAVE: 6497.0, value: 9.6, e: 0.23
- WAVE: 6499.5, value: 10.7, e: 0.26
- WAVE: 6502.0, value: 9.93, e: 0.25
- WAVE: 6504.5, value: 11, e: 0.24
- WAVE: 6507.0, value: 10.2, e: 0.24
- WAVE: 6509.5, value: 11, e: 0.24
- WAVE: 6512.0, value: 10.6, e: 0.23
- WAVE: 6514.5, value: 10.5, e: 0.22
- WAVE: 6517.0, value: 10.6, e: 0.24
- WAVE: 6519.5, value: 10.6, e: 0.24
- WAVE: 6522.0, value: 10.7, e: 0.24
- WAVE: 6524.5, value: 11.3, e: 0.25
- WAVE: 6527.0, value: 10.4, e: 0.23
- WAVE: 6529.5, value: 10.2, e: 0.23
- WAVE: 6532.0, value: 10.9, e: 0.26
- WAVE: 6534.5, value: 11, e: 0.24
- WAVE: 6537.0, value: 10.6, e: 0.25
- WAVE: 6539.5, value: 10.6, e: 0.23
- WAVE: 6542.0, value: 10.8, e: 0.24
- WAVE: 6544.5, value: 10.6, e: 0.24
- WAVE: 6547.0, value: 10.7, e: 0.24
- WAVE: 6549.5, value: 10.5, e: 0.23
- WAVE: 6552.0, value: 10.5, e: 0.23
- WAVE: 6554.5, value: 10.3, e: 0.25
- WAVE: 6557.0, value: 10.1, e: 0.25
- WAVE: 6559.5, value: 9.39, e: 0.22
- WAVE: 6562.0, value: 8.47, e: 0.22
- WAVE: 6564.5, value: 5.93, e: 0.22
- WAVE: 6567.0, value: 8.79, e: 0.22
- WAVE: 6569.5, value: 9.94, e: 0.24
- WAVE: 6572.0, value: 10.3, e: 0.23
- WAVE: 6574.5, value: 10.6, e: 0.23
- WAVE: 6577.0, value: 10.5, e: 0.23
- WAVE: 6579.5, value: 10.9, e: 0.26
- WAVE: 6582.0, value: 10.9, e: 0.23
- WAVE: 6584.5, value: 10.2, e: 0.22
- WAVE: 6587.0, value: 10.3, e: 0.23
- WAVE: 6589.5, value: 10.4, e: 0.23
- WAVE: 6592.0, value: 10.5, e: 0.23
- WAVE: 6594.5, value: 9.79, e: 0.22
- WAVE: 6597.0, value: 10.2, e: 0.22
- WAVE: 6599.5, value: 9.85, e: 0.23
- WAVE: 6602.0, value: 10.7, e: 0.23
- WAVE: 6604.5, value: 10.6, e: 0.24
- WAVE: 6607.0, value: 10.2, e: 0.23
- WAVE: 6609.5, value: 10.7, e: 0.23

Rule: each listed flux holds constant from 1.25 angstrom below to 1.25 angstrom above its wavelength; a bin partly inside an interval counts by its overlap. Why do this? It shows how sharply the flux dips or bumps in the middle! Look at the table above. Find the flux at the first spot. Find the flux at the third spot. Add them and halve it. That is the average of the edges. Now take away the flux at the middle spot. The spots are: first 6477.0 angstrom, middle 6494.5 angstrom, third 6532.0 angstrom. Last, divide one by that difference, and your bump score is 2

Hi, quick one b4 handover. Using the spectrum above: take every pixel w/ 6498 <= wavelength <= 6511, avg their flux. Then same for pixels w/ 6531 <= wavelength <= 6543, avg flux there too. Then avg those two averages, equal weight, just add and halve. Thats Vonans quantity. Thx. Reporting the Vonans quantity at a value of 10.7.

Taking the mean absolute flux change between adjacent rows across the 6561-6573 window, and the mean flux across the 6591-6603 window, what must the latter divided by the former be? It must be 6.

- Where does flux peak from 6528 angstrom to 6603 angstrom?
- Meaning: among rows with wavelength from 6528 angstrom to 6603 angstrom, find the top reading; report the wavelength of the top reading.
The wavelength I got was 6534.5 angstrom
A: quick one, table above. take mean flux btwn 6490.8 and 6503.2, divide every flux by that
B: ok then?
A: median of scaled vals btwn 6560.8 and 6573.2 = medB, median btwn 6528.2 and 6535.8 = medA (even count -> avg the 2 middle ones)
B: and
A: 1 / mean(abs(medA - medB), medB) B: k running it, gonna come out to 1.88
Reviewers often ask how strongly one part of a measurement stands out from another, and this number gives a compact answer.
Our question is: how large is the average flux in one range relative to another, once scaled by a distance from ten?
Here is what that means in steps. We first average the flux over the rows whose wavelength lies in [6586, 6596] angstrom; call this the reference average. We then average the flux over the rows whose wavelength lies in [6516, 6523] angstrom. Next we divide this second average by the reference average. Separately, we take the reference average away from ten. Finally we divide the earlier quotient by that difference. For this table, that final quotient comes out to -4.2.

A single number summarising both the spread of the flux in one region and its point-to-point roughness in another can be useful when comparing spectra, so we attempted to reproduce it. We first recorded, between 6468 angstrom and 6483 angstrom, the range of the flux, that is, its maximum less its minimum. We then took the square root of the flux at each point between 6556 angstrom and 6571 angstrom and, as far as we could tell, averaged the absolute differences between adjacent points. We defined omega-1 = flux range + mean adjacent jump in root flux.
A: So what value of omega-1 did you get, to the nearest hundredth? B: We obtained 0.59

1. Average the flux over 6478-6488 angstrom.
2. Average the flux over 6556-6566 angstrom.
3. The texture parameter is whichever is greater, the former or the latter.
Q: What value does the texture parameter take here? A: 10.7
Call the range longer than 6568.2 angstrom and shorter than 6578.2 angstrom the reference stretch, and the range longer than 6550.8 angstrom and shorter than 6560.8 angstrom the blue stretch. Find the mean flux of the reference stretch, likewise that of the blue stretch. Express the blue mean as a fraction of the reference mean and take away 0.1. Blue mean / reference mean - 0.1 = 0.87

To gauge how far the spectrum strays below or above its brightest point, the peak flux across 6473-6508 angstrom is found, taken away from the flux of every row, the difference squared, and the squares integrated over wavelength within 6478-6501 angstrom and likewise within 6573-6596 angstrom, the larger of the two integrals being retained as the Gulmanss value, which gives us 12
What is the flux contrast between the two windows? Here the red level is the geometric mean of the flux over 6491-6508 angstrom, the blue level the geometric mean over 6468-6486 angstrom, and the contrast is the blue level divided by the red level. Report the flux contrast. 1.03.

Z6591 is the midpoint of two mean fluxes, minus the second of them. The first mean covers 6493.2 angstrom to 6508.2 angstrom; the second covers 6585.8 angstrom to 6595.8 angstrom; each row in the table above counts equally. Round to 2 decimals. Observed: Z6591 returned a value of 0.01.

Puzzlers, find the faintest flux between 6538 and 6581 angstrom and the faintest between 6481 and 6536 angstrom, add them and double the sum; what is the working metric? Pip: 31.1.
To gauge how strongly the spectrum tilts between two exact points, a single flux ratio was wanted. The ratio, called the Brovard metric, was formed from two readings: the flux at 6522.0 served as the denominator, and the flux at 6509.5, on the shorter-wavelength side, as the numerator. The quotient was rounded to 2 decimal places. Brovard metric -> 1.03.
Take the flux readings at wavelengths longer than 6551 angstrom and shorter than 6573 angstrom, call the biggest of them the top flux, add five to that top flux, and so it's 15.5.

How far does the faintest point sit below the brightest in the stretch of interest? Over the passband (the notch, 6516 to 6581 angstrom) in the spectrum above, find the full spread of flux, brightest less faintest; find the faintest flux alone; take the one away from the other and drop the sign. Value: 1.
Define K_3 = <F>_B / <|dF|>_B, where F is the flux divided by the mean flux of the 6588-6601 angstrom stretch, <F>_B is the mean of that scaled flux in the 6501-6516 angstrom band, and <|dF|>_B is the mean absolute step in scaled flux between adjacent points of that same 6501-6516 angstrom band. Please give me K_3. 17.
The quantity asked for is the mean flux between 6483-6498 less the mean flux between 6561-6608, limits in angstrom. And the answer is 0.5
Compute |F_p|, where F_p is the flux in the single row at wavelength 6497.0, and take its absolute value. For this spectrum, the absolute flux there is 9.60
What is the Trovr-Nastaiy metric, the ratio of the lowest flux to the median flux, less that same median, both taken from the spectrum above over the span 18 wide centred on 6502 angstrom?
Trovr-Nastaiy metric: -9.26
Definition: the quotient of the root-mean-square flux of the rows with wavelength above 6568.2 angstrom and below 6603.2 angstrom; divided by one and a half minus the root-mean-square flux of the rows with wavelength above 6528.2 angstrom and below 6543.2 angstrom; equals -1.13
